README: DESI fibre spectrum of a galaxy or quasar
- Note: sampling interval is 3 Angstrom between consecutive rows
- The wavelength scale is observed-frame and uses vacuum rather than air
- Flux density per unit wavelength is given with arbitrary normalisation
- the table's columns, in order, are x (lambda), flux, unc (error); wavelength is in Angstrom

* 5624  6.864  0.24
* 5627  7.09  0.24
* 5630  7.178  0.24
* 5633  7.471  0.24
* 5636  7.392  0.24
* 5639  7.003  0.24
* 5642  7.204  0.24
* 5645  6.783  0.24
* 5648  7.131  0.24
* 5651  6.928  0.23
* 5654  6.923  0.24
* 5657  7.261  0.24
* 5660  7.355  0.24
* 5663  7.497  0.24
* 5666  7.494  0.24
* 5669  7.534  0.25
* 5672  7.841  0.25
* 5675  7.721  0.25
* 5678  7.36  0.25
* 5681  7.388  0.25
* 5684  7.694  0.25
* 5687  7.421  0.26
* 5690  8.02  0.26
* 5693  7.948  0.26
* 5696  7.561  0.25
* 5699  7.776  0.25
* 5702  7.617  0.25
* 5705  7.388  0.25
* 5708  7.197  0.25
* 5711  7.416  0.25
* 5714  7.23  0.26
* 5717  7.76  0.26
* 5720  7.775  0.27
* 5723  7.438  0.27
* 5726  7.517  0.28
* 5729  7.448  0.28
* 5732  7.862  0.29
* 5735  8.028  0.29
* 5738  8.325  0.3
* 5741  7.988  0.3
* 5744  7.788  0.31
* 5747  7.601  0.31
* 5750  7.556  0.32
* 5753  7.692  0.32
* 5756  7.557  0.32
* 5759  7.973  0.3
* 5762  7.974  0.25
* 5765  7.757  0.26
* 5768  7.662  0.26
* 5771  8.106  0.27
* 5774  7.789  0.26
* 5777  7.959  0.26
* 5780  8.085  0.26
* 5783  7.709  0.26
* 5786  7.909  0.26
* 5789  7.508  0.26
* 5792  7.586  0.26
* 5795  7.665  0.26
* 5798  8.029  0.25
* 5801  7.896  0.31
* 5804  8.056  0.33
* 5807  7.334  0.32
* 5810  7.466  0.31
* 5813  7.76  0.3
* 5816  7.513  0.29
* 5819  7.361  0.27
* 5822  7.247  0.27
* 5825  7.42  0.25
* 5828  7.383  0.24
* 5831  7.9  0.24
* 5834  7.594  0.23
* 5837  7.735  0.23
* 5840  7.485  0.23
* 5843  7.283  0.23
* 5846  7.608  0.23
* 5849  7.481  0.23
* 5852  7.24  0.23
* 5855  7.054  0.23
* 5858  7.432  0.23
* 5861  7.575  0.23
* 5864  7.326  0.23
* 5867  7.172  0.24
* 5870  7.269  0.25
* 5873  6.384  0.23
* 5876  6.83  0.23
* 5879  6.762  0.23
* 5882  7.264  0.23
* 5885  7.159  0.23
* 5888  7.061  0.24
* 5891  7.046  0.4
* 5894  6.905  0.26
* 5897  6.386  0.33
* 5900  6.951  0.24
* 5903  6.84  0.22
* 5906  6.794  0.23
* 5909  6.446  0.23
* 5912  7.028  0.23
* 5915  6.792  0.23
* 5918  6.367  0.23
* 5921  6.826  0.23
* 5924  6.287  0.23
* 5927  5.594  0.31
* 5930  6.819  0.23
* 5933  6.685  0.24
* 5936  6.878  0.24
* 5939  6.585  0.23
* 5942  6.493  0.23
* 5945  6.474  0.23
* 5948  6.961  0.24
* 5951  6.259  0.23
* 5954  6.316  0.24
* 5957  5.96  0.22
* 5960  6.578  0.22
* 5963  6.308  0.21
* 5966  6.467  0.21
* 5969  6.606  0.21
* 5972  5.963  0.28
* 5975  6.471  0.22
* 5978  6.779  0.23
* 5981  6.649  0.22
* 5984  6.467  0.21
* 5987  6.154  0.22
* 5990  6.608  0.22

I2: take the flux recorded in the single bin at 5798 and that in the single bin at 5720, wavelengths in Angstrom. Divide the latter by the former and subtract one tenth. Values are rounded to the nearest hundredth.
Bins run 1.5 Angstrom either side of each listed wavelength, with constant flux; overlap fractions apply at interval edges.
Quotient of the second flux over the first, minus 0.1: 0.87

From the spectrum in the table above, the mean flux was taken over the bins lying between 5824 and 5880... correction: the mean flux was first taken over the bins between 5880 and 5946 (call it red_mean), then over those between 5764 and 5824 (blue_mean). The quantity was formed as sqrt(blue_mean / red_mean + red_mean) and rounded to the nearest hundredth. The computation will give 2.80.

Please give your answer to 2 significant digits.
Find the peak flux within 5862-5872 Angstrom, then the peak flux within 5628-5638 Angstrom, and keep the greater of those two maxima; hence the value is 7.5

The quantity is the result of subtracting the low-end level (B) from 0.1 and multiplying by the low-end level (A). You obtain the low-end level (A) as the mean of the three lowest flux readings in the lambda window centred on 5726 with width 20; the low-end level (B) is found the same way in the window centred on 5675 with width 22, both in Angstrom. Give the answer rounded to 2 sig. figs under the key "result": -55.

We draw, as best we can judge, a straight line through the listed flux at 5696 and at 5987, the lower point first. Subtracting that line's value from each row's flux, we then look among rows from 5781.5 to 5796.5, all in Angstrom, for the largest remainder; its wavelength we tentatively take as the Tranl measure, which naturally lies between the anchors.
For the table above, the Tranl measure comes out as 5786 Angstrom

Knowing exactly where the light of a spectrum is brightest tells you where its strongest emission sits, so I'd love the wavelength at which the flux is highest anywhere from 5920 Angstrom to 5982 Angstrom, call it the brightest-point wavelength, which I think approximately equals 5948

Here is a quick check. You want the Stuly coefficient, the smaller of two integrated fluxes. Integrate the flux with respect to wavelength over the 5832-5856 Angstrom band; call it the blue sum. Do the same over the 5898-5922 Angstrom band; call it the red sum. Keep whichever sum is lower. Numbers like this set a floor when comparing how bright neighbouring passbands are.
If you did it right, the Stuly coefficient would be 162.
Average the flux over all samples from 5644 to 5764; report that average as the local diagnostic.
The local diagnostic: 7.57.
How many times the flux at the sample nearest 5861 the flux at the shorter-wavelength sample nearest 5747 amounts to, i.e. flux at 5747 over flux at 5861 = 1.003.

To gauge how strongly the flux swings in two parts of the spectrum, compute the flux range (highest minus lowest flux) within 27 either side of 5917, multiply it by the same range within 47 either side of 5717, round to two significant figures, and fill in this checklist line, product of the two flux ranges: 1.6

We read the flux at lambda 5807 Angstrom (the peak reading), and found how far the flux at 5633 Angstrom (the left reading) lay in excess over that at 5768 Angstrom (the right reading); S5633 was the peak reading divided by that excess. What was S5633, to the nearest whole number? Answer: -38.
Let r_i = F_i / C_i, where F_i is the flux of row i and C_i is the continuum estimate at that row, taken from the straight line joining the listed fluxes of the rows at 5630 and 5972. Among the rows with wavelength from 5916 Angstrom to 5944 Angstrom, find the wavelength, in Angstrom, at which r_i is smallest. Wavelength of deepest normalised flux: 5927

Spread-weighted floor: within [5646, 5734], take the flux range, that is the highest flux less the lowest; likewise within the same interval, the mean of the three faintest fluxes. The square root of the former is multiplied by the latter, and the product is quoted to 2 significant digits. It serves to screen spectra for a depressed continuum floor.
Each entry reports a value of 7.3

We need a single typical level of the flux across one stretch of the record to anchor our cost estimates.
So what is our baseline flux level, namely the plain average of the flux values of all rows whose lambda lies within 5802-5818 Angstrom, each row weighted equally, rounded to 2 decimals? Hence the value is 7.63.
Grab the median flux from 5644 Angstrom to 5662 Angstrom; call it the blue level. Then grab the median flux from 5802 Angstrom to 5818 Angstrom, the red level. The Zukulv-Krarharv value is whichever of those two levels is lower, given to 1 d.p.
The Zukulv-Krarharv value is 7.0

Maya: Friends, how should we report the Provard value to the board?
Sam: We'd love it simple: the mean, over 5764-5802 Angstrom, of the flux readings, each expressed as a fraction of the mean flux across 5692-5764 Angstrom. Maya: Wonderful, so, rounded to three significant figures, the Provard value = 1.02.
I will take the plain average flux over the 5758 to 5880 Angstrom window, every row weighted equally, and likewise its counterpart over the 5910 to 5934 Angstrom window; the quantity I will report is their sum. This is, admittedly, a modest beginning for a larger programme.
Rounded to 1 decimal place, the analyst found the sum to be 14.1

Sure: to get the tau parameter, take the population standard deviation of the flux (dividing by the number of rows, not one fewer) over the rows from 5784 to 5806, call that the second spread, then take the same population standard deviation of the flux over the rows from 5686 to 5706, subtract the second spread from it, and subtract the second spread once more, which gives -0.18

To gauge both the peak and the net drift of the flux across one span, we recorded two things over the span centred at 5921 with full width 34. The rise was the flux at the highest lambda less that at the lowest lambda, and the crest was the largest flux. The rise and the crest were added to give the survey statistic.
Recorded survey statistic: 7.11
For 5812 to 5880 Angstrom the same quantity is 6.90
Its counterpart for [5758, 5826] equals 7.55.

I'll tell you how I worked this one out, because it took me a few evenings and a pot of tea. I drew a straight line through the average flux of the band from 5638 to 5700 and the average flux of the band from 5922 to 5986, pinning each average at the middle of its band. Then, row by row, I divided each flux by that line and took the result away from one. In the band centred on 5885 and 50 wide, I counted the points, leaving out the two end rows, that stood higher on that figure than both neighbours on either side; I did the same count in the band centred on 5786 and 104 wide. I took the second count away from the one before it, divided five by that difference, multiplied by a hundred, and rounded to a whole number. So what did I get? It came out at -71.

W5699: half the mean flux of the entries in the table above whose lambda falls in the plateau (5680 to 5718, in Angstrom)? 3.79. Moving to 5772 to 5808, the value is 3.90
